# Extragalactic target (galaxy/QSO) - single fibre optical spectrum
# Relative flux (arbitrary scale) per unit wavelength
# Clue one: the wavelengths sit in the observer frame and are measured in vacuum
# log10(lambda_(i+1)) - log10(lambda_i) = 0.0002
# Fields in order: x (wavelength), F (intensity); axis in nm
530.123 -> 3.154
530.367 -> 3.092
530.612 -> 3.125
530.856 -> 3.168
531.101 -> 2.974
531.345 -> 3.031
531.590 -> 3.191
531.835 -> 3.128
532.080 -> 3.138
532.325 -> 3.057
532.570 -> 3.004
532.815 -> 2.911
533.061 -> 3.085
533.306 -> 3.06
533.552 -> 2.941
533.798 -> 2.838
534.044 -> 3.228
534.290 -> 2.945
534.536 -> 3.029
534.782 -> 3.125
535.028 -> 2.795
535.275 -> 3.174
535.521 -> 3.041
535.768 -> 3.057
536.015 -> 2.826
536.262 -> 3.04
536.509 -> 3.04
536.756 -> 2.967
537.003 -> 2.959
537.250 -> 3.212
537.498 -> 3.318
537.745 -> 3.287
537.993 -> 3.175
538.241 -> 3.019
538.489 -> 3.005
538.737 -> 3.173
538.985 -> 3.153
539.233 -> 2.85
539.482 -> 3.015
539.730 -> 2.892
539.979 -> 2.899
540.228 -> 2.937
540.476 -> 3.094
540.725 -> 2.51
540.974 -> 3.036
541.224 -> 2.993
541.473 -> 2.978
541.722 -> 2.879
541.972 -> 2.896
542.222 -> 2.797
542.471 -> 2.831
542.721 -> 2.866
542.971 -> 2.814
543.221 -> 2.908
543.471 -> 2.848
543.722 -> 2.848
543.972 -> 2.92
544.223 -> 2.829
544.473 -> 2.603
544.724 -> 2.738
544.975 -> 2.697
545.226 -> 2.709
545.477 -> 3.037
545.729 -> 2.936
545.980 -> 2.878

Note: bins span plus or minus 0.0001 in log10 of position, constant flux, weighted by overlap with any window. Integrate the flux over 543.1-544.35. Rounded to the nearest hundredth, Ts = 3.59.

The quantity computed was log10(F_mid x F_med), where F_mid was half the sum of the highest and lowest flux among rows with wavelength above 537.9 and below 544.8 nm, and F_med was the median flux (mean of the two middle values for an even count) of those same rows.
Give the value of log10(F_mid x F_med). 0.92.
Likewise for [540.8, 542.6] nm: 0.93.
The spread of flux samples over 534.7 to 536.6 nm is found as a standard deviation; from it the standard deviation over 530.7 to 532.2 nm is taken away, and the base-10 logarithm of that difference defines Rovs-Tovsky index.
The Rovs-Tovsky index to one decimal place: -1.3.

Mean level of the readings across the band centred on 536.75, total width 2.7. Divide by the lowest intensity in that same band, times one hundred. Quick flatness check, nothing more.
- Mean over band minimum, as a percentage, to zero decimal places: 109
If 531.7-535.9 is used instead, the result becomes 109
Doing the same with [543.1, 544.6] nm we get 109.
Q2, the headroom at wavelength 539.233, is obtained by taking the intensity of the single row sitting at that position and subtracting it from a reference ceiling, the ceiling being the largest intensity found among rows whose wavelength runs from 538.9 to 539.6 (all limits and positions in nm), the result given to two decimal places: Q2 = 0.30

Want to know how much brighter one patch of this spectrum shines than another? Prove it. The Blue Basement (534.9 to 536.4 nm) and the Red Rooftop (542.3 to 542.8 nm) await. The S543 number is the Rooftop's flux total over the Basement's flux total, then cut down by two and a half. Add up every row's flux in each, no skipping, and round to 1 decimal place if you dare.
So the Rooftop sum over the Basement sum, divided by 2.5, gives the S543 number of 0.1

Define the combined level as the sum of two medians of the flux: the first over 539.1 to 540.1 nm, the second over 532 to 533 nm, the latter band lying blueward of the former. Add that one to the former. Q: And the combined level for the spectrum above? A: 5.93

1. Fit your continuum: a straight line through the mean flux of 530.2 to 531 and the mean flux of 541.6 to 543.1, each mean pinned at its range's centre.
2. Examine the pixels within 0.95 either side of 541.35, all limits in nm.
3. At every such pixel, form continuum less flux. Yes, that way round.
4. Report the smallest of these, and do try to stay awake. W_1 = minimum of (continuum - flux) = -0.20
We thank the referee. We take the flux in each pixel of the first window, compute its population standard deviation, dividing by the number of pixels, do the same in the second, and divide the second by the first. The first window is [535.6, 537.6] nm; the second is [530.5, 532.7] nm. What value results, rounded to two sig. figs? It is 0.50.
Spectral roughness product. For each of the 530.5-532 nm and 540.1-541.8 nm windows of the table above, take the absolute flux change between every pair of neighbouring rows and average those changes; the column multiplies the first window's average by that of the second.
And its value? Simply 0.025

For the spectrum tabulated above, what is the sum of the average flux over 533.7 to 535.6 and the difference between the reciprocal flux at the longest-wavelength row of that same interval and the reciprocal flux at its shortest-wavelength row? 3.00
